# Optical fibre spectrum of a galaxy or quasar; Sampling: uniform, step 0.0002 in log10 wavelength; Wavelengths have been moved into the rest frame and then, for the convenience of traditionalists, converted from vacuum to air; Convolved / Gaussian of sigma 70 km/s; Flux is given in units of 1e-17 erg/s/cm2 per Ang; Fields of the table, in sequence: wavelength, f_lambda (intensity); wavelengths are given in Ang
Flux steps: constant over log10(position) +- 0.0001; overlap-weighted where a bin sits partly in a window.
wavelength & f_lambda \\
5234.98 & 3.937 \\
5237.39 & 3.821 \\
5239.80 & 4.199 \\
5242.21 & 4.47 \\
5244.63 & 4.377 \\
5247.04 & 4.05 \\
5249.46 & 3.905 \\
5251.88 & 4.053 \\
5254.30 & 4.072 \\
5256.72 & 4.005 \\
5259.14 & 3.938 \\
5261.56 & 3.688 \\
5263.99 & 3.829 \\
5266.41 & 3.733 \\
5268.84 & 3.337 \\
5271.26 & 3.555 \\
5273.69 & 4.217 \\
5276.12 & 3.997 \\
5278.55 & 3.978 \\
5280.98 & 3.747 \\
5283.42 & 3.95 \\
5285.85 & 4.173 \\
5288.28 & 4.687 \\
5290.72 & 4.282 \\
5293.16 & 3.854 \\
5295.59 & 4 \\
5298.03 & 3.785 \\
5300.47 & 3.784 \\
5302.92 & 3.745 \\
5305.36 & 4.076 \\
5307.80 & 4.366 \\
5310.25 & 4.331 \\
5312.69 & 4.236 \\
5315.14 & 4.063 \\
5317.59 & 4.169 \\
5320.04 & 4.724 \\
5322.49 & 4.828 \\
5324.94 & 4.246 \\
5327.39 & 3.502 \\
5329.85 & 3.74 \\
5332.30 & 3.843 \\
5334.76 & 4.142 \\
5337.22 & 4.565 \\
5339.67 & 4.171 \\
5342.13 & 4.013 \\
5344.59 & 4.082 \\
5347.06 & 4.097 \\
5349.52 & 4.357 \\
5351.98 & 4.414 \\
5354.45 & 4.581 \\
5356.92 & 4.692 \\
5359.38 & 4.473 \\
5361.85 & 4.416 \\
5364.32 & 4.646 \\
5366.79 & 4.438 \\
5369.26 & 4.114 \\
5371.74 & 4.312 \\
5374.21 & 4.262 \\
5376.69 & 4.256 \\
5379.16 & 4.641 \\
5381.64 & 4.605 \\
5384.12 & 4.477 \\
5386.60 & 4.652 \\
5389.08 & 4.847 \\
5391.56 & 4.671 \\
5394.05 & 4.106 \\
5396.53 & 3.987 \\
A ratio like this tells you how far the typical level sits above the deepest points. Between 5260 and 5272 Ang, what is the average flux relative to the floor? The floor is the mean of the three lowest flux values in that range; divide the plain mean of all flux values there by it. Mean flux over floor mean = 1.03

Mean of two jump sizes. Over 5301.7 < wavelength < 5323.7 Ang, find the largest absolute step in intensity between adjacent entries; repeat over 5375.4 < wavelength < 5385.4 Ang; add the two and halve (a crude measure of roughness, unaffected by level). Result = 0.47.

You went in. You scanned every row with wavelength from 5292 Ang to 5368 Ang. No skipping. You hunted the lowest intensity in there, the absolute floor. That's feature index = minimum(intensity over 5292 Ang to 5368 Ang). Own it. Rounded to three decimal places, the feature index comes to 3.502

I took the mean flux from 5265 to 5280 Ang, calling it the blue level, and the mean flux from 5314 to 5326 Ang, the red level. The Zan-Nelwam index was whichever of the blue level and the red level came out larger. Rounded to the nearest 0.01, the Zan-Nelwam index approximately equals 4.41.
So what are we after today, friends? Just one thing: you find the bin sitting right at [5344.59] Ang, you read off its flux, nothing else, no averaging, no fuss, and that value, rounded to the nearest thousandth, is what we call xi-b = 4.082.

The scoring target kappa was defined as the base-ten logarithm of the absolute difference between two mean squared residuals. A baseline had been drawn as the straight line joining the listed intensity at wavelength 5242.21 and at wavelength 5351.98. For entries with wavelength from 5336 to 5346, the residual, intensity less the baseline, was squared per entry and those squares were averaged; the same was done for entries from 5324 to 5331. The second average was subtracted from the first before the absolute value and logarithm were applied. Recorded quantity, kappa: -0.4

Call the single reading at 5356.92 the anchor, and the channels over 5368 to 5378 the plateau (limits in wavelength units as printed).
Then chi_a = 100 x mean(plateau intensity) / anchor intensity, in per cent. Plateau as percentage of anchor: 90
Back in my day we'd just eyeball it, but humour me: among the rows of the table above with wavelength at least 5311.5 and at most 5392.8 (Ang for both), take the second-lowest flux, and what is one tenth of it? 0.37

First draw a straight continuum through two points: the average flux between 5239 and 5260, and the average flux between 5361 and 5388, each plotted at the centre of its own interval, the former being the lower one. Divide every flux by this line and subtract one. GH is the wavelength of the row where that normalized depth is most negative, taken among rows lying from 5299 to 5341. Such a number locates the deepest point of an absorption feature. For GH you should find 5327.39 Ang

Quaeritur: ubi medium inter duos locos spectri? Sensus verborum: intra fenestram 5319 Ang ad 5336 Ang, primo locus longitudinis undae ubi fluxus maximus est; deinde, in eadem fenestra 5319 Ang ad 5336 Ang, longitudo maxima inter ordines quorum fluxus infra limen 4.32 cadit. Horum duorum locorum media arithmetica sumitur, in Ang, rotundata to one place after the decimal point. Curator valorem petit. 5328.6 Ang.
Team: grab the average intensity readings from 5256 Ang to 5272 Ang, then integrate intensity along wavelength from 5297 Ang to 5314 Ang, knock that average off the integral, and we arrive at 65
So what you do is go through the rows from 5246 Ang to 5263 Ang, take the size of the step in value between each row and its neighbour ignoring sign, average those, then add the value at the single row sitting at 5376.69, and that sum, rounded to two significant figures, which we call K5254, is 4.4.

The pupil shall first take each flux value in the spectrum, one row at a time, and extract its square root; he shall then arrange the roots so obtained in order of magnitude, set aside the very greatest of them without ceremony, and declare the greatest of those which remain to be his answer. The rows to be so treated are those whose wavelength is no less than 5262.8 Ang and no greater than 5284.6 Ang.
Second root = 2.00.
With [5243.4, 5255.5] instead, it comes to 2.02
